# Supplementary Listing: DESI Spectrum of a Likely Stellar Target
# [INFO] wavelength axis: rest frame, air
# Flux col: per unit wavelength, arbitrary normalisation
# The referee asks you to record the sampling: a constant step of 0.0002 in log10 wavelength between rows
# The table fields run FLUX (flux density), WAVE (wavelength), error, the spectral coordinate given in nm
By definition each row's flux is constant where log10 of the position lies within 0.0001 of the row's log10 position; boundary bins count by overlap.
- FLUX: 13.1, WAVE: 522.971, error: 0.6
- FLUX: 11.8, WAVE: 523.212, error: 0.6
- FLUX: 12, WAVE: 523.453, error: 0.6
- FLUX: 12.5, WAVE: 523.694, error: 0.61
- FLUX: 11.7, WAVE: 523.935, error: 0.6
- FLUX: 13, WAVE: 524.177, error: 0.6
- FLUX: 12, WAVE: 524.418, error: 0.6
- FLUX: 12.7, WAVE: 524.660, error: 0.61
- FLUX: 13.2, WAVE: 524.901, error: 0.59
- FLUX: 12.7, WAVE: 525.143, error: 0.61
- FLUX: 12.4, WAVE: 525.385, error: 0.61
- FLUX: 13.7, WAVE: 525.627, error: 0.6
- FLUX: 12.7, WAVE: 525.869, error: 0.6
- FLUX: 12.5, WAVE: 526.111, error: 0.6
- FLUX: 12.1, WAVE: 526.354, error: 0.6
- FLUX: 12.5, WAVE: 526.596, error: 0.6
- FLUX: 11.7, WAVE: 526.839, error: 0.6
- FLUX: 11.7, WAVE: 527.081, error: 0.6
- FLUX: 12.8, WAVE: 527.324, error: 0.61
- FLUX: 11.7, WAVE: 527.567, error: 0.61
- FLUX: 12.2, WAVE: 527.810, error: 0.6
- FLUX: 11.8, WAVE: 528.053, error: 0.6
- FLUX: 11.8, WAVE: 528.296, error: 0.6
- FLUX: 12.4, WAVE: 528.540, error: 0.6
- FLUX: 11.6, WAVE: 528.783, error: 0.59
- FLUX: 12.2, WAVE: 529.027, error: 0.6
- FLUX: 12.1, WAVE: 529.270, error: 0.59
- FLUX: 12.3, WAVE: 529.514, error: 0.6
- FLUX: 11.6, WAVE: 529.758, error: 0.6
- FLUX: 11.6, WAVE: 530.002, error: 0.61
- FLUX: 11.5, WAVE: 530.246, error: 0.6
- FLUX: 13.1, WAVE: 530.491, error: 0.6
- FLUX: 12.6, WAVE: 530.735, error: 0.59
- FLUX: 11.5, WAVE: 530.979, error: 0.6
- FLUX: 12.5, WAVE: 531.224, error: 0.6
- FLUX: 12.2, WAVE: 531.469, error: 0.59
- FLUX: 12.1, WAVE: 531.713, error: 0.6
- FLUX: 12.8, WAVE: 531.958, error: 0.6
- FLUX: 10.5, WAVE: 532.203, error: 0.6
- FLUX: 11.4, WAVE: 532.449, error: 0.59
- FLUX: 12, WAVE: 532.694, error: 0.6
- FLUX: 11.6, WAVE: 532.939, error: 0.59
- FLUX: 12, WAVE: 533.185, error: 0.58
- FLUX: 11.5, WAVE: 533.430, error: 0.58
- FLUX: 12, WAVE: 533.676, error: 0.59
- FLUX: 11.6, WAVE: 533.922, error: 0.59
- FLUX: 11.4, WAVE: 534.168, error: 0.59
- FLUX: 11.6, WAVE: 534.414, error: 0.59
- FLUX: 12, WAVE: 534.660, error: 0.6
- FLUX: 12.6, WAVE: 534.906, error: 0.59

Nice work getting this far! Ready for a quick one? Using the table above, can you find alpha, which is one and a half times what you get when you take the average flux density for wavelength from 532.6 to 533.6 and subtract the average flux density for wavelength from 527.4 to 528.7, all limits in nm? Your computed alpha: -0.3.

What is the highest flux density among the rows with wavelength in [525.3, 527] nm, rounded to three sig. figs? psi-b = 13.7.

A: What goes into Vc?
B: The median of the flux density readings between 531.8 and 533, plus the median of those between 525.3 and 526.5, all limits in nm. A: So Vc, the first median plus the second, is 24.1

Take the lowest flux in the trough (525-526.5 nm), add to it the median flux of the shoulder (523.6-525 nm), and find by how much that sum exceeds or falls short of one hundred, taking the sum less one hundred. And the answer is -75.3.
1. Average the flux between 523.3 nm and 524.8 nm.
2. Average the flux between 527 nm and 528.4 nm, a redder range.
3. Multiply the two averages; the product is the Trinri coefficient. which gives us 148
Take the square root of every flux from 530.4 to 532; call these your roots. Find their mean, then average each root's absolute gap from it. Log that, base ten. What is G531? -1.24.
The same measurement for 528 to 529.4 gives -1.44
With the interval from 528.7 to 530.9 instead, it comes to -1.20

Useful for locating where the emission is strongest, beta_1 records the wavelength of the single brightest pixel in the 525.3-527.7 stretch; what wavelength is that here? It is 525.627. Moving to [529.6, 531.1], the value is 530.491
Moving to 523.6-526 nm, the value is 525.627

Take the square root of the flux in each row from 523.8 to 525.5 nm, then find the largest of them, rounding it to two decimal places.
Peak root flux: 3.63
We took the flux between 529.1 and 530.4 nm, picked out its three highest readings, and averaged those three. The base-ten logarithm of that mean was 1.08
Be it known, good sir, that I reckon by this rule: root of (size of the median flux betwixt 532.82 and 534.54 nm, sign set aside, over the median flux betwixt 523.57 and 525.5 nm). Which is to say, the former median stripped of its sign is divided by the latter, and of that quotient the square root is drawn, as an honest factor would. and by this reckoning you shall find 0.96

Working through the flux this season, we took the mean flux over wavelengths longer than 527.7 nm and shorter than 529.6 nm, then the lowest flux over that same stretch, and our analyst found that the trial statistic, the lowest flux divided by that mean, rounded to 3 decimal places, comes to 0.963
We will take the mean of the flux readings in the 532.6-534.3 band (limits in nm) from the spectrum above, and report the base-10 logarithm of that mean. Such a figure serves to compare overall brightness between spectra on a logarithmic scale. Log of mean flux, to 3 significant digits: 1.07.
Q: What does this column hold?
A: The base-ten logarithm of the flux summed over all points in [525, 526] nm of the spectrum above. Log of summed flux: 1.71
